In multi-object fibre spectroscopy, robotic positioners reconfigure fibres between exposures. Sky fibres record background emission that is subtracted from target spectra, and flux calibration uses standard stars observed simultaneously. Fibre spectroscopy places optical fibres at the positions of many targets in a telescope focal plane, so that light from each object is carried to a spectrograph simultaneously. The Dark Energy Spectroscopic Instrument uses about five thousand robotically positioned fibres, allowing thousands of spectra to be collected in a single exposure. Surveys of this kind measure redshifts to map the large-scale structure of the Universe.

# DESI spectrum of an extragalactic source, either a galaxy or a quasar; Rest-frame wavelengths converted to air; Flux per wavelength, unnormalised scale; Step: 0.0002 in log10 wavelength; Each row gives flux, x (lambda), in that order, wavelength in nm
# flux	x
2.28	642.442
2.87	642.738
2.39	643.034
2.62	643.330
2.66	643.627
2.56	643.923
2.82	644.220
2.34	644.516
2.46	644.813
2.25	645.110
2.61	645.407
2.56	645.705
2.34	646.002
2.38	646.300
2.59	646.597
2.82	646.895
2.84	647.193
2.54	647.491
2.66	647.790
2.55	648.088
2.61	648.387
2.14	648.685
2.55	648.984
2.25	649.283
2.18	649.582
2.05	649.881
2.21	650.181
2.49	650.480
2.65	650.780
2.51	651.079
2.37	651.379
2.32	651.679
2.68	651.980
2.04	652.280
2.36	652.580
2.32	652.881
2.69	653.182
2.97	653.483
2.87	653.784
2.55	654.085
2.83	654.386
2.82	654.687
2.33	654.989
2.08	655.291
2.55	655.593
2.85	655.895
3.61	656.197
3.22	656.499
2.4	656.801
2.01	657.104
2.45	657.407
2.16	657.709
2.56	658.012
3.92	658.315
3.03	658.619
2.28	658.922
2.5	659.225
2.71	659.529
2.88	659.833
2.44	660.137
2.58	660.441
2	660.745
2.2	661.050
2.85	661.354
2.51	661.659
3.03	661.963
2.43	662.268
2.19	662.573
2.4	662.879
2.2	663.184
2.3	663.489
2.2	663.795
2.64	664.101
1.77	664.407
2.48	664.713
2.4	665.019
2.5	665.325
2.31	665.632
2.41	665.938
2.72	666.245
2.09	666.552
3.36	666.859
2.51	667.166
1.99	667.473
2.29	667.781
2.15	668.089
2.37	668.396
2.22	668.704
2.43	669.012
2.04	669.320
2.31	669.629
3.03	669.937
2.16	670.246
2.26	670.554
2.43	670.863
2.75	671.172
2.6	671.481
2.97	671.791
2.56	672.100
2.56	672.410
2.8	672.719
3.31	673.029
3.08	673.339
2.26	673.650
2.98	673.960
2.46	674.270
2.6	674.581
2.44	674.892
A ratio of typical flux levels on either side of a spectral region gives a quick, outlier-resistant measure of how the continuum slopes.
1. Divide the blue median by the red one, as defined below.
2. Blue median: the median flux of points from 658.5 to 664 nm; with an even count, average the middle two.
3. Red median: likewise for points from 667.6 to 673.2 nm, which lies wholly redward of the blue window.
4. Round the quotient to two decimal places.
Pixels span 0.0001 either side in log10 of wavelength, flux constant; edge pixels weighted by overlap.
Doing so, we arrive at 1.00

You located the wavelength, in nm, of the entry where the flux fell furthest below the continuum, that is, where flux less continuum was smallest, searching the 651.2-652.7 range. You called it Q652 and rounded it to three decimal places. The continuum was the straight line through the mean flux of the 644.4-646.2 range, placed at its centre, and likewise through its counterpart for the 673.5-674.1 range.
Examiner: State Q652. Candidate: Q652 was 652.280 nm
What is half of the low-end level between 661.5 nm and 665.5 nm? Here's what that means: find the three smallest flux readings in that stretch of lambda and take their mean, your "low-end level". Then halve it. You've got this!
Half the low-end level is 1.03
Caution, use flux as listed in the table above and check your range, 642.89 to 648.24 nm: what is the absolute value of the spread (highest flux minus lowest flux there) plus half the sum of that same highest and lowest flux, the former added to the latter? 3.1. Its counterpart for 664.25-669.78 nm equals 4.2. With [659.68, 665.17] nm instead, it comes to 3.7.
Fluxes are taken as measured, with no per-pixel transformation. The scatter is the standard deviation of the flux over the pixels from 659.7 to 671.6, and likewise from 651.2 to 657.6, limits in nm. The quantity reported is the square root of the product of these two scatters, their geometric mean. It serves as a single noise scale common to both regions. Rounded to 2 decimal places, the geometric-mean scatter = 0.35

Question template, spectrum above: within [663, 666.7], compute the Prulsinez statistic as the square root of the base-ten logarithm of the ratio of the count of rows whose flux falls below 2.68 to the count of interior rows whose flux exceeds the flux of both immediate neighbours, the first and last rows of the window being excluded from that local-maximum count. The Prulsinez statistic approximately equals 0.59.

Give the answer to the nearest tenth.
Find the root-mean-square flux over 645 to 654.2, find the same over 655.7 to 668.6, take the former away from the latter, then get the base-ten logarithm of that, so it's -1.2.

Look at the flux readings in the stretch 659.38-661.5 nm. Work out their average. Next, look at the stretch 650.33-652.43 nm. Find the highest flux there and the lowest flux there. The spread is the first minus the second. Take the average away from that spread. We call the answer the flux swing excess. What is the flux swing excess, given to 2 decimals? -1.88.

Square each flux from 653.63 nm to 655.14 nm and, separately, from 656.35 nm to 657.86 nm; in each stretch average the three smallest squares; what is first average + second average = 11.4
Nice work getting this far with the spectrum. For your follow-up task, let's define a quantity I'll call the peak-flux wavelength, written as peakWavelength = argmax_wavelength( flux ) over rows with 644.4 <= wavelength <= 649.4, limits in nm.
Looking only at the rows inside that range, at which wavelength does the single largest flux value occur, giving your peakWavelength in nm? 647.193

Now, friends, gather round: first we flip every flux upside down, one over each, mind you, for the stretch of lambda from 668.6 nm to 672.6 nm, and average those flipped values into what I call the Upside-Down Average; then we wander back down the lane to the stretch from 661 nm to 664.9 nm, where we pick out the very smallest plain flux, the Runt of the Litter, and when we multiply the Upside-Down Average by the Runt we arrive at 0.72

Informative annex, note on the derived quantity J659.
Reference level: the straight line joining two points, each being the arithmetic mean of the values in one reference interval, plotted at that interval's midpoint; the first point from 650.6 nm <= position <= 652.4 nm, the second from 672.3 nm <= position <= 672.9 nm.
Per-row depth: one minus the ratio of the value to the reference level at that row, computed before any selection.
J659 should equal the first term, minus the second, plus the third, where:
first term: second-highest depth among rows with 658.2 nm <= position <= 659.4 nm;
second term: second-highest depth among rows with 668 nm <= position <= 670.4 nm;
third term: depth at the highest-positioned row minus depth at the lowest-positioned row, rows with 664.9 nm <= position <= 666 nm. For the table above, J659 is -0.18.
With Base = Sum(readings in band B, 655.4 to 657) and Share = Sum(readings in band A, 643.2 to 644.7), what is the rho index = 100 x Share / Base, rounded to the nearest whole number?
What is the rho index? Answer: 89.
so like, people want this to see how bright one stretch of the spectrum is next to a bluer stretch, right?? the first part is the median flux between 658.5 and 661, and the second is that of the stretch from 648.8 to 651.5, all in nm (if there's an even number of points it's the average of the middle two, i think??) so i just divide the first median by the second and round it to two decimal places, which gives 1.07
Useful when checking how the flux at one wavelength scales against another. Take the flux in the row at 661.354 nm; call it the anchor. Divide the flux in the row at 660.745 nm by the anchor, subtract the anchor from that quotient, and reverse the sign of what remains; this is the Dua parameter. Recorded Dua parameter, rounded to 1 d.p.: 2.1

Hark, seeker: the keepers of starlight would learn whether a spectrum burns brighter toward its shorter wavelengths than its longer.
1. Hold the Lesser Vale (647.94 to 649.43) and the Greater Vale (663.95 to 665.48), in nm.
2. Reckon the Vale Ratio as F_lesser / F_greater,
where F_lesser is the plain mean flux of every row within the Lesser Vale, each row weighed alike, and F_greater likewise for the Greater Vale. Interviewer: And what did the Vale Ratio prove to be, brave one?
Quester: 1.03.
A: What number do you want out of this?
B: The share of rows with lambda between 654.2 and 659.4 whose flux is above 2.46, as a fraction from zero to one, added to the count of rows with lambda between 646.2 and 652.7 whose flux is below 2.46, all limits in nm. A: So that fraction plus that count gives 11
